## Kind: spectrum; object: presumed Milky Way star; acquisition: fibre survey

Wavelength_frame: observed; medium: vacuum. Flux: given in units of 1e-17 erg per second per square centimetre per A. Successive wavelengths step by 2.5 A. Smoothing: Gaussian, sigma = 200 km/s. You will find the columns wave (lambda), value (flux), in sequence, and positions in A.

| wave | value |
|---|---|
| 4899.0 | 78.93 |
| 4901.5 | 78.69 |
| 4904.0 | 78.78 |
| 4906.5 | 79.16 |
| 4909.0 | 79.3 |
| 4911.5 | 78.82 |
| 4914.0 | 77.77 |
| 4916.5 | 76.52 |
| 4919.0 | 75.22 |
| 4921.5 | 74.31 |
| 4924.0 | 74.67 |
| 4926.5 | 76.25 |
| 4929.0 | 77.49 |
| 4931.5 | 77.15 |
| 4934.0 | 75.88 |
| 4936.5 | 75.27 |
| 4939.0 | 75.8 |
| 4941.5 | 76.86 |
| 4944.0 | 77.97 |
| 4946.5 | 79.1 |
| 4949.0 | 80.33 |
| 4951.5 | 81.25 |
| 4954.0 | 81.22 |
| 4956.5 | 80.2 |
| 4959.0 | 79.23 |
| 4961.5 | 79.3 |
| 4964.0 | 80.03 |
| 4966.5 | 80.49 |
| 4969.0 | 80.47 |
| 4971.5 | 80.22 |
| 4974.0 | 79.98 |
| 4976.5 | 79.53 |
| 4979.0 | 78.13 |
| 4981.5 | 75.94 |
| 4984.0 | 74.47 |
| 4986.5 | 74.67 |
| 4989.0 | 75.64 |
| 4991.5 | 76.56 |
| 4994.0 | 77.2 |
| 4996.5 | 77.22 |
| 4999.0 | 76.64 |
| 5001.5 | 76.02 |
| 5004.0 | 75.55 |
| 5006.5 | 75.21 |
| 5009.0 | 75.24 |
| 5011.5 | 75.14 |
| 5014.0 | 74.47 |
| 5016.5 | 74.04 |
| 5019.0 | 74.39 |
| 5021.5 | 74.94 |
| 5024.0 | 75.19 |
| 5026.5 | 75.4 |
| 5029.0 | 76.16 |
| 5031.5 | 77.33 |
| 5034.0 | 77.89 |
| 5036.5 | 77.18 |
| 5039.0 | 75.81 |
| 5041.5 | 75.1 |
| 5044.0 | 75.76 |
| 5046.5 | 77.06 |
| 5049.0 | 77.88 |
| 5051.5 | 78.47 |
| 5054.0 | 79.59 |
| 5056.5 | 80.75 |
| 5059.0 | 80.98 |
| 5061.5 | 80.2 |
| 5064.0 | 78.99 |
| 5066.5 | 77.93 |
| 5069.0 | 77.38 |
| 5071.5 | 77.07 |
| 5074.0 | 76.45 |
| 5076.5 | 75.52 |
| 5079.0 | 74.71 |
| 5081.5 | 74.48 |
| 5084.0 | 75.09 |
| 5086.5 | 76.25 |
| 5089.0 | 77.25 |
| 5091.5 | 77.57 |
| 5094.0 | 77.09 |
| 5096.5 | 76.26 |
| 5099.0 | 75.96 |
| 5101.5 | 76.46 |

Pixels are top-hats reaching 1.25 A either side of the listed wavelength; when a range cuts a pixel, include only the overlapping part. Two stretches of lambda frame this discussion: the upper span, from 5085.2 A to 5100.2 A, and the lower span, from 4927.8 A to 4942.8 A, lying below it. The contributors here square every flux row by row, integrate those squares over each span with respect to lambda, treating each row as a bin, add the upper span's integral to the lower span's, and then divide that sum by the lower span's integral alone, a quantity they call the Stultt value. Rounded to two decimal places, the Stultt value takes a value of 2.01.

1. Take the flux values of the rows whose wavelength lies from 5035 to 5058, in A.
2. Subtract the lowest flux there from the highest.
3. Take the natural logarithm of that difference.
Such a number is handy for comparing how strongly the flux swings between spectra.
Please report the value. 1.73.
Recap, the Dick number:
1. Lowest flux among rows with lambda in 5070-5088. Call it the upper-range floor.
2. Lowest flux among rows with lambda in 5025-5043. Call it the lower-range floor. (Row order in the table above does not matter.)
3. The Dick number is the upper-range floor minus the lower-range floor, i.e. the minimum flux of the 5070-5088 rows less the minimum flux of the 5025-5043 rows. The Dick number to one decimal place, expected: -0.6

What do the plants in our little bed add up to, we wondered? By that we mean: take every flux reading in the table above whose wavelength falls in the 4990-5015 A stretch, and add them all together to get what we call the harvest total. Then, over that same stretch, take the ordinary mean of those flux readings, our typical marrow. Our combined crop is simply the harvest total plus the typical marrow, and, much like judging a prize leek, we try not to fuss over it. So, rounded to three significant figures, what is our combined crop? 835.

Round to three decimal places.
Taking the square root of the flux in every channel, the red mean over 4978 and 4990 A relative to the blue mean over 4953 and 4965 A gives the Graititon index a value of 0.973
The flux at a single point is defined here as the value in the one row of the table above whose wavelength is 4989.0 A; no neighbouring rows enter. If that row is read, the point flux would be 75.64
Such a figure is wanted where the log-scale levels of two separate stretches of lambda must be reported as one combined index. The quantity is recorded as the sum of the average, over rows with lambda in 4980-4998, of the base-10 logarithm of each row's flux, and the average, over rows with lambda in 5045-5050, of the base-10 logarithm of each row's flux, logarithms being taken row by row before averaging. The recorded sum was 3.77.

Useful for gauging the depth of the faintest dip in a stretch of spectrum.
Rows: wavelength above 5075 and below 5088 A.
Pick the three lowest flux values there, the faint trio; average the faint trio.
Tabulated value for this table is 74.8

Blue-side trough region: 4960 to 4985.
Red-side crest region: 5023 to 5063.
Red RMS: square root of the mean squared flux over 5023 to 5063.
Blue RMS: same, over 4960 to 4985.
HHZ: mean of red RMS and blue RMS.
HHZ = 78.2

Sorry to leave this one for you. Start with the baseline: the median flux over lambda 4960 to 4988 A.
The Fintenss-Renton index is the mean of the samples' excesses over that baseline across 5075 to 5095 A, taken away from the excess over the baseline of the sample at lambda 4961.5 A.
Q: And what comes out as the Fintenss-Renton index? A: 3.3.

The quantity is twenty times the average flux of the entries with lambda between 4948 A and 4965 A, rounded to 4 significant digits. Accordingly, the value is 1604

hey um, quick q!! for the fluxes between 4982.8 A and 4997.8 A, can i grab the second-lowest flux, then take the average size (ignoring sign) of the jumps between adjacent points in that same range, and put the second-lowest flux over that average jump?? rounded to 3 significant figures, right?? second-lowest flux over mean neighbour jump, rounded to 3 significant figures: 136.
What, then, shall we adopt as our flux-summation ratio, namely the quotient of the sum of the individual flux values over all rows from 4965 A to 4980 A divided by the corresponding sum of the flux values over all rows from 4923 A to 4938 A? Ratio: 1.05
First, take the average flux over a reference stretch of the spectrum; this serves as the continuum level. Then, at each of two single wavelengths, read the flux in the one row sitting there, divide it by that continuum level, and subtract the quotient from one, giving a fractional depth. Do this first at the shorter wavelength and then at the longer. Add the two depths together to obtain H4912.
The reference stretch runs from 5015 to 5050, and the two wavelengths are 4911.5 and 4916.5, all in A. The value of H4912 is -0.044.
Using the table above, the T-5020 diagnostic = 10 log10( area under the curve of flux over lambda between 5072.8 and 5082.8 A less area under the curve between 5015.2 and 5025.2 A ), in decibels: 8.1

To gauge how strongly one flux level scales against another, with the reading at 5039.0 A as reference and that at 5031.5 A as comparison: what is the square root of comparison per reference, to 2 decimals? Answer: 1.01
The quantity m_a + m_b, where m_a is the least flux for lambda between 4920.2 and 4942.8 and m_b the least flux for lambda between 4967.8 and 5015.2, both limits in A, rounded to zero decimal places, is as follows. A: 149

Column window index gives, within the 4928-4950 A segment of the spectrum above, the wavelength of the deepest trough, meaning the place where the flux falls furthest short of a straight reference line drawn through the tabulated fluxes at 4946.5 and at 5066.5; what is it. 4936.5 A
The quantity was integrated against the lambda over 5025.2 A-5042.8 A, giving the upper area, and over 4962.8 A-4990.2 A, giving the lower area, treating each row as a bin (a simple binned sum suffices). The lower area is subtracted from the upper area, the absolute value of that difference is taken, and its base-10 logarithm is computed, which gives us 2.9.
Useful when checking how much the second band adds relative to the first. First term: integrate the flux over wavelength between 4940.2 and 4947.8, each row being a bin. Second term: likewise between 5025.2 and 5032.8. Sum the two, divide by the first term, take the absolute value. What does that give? 1.98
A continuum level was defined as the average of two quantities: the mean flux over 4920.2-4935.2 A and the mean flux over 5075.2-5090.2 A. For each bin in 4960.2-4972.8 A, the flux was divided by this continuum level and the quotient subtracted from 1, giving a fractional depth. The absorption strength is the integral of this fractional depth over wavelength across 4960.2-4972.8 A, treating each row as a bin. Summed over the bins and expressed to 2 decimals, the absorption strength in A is -0.72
